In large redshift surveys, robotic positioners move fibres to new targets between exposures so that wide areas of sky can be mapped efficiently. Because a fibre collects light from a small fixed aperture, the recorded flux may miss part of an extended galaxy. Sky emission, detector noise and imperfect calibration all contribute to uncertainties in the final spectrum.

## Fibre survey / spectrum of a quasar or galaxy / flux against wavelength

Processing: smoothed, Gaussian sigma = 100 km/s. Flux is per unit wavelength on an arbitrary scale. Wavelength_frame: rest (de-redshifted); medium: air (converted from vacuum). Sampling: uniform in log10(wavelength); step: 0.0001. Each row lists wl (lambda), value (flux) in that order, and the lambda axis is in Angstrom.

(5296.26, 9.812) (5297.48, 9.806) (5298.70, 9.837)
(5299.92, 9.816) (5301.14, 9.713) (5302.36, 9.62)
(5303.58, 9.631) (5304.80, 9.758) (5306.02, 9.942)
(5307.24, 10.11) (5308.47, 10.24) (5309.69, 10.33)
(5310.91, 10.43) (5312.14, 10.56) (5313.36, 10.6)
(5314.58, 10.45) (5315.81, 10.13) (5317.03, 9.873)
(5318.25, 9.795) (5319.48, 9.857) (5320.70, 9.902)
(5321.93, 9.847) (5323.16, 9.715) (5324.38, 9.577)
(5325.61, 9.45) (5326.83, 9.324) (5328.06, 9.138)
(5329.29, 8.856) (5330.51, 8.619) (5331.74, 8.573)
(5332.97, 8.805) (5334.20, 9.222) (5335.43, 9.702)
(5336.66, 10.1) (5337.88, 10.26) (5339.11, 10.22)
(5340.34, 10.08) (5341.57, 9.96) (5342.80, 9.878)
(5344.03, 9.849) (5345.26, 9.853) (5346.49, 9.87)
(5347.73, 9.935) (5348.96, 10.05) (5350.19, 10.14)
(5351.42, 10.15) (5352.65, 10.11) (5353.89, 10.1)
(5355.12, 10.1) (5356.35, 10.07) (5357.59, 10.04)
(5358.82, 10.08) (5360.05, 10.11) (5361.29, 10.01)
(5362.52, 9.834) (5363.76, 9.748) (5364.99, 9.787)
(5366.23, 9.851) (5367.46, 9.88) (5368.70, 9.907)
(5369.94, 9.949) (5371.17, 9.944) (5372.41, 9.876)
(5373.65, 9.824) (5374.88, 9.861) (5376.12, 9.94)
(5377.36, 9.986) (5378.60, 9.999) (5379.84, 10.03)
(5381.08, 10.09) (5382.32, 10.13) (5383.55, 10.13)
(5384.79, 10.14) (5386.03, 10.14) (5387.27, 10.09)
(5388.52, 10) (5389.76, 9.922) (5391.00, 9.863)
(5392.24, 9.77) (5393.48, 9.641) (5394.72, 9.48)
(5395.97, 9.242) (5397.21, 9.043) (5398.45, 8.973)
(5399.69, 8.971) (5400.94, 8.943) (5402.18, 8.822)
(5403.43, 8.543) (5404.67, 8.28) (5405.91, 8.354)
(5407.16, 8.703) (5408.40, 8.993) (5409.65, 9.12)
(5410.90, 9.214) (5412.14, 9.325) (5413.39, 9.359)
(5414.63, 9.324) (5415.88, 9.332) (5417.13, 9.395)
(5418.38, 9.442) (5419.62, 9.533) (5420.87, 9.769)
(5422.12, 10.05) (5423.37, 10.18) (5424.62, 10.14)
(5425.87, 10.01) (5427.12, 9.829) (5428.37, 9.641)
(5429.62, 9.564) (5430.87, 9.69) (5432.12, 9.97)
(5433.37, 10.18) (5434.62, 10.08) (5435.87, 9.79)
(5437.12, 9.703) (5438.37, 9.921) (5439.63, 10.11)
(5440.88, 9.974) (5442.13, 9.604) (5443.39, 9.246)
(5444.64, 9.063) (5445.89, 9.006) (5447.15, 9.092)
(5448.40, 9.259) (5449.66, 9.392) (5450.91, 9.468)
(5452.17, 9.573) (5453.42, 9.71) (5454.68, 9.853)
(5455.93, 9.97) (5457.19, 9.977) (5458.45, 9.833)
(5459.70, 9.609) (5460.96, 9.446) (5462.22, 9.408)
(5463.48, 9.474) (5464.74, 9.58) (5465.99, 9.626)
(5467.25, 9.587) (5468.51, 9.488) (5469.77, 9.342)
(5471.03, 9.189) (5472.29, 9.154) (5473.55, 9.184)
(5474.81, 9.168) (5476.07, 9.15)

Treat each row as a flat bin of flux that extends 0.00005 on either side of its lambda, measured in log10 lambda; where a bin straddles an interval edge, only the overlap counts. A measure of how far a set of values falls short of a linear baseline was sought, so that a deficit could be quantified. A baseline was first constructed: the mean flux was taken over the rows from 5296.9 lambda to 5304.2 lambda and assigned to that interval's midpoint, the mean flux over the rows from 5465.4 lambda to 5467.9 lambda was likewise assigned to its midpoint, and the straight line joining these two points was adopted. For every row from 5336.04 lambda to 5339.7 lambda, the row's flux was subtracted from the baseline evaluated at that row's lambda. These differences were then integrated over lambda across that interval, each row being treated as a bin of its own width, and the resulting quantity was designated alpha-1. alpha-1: -1.8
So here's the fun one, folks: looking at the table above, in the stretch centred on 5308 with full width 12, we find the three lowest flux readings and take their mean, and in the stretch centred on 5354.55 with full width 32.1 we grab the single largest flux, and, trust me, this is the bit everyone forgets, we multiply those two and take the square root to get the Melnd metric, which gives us 9.94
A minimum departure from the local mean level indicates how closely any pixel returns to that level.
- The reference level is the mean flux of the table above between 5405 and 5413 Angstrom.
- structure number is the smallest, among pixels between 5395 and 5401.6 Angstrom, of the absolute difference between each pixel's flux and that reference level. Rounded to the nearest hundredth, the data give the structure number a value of 0.01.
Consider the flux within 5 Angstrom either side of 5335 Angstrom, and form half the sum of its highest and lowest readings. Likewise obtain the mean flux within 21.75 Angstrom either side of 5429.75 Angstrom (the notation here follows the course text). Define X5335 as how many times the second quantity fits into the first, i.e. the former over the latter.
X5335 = 0.98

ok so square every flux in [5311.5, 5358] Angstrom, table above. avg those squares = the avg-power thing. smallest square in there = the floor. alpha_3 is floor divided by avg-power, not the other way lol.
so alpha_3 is 0.76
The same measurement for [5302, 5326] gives 0.89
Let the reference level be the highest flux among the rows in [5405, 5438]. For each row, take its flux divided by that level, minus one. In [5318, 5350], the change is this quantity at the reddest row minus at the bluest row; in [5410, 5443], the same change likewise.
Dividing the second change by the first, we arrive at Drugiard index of 2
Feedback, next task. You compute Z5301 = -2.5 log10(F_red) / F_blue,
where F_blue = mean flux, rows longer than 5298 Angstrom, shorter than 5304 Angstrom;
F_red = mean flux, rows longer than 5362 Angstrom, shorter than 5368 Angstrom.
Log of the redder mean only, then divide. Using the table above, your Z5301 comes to -0.255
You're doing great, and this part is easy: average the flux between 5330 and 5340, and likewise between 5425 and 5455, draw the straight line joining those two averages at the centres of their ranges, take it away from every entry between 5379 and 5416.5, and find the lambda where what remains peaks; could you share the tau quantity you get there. 5384.79 Angstrom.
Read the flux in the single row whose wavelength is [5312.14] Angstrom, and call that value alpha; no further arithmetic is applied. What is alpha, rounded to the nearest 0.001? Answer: 10.560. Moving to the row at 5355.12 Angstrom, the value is 10.100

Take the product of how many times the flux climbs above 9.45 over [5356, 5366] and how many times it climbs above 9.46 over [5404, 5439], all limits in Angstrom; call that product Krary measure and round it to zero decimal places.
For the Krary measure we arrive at 128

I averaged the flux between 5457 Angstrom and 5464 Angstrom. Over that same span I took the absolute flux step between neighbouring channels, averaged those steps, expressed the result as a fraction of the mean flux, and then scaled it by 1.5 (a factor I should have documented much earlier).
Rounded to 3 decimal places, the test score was 0.020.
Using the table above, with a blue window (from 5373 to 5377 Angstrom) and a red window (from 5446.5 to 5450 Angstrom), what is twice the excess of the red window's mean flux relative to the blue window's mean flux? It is -1.3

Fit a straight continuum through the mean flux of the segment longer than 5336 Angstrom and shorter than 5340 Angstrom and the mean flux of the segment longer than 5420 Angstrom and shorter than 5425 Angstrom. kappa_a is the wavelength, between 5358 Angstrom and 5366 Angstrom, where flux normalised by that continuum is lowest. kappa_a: 5363.76 Angstrom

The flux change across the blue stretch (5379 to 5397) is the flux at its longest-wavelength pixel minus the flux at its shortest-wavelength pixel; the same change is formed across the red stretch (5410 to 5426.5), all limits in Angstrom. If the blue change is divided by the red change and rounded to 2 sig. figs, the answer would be -0.99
